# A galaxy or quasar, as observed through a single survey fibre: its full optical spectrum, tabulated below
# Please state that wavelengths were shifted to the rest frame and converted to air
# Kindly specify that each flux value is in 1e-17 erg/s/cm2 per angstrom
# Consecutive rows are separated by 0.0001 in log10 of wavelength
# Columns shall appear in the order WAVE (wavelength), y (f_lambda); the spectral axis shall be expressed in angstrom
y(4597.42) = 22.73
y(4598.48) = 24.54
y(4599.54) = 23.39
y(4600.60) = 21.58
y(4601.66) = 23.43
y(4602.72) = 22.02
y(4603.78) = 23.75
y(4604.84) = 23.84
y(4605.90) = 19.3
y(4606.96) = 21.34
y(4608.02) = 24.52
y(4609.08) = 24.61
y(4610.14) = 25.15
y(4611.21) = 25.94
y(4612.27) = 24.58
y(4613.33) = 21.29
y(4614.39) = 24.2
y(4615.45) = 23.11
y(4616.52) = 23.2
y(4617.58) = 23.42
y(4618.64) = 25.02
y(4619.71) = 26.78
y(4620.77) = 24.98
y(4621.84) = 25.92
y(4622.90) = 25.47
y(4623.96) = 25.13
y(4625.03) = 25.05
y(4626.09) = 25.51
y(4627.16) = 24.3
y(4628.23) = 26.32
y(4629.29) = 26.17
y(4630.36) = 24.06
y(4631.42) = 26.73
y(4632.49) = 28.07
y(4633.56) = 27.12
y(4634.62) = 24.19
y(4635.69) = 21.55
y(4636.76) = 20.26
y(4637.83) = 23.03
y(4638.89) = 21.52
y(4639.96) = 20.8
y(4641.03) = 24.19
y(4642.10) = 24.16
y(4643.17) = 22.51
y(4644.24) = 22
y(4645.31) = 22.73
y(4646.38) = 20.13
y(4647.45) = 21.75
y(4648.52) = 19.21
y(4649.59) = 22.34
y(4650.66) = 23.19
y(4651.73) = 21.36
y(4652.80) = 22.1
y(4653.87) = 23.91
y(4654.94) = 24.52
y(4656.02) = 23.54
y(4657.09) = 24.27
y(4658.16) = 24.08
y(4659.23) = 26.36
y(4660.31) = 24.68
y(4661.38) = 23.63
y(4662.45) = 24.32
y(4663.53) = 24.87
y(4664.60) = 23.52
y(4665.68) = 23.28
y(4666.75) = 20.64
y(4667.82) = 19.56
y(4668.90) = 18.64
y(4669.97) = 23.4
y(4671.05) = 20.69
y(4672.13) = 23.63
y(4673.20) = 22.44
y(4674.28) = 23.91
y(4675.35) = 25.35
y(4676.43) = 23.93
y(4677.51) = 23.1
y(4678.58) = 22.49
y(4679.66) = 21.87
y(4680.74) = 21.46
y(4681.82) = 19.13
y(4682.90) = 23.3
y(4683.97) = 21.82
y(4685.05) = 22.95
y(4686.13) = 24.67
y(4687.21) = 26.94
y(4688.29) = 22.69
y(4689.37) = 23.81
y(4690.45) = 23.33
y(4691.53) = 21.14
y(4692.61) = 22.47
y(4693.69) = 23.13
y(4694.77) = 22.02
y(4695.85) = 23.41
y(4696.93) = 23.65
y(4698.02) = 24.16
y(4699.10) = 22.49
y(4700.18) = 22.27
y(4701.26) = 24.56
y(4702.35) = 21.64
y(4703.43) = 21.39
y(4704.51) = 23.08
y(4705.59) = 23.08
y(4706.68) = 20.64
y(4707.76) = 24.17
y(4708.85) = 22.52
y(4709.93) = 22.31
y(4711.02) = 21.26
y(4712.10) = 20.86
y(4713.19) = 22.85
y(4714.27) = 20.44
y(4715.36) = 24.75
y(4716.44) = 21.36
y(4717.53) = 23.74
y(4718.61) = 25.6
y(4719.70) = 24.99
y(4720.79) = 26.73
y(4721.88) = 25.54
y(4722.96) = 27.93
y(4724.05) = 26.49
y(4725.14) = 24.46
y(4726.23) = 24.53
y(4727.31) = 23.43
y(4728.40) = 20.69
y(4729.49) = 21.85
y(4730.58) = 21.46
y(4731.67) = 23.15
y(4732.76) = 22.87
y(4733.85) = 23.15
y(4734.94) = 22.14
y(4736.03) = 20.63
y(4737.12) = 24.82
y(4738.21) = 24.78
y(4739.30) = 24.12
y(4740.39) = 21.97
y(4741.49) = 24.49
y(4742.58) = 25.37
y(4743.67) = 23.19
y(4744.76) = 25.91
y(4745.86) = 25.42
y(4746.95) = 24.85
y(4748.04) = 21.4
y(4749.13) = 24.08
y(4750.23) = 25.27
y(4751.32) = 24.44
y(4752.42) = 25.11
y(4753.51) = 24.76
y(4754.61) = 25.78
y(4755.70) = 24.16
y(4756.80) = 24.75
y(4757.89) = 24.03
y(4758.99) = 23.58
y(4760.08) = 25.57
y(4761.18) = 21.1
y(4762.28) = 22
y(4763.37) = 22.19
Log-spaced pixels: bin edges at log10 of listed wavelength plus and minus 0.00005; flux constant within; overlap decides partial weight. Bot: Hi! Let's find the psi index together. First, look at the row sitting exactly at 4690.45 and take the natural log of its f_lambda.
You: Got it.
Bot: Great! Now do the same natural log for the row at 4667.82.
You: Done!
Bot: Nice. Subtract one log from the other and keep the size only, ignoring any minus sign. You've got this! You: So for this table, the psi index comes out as 0.18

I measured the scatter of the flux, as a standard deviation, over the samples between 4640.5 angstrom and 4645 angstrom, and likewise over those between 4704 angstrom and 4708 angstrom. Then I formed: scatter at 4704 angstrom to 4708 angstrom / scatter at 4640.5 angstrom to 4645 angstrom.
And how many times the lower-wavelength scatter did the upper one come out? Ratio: 1.3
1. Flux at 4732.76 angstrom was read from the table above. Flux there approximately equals 22.87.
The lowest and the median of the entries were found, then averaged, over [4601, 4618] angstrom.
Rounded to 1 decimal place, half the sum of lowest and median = 21.4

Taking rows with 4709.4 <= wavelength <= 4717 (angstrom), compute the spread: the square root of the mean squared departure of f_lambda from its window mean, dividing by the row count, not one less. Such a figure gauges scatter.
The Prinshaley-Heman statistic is 1.37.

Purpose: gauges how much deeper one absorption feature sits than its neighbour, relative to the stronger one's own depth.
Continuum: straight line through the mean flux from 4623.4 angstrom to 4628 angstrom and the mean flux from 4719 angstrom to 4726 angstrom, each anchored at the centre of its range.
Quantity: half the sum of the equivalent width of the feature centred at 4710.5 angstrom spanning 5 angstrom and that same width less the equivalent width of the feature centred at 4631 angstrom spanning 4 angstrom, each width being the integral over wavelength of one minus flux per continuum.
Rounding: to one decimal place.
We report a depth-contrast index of 0.8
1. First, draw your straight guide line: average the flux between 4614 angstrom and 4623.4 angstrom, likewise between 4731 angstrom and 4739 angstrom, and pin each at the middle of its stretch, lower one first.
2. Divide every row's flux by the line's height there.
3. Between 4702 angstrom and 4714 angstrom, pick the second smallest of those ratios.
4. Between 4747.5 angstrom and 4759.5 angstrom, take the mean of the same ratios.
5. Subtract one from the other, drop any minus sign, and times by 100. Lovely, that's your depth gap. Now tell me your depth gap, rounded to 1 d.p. 17.3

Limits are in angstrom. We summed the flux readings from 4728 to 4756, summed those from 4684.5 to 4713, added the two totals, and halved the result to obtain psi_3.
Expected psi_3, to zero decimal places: 605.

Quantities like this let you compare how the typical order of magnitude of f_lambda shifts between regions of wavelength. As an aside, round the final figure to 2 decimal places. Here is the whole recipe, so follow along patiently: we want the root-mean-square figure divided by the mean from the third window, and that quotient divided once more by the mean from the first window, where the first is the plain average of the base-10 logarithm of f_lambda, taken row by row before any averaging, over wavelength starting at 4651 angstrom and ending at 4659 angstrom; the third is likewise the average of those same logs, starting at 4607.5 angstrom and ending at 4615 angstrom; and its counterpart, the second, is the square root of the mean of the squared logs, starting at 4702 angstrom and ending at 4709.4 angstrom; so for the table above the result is 0.71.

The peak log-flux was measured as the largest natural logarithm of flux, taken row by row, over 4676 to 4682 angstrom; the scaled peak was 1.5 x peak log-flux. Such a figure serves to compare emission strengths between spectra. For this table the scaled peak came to 4.76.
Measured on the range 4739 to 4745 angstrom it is 4.88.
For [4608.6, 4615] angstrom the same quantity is 4.88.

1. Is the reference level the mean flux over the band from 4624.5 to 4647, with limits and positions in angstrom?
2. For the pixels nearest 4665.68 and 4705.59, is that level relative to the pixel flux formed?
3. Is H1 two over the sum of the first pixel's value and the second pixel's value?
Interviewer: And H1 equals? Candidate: 0.973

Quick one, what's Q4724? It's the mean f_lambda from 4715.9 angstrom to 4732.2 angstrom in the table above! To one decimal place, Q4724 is 24.1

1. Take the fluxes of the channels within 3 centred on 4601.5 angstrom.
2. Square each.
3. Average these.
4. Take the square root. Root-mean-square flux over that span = 22.4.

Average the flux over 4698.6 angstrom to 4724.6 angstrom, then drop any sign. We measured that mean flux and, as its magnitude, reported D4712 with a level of 23.4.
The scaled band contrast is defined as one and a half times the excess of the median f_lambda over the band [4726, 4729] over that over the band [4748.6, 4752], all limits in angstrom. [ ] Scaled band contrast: -2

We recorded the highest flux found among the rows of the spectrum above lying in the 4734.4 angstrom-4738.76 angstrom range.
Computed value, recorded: 24.82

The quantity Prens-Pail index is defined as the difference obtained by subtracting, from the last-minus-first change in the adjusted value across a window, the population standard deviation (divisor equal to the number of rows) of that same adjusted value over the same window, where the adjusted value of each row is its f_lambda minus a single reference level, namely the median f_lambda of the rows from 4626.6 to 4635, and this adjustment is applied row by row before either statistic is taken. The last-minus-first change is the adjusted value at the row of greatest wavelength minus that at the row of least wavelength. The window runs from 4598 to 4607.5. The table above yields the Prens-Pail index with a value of -4.8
